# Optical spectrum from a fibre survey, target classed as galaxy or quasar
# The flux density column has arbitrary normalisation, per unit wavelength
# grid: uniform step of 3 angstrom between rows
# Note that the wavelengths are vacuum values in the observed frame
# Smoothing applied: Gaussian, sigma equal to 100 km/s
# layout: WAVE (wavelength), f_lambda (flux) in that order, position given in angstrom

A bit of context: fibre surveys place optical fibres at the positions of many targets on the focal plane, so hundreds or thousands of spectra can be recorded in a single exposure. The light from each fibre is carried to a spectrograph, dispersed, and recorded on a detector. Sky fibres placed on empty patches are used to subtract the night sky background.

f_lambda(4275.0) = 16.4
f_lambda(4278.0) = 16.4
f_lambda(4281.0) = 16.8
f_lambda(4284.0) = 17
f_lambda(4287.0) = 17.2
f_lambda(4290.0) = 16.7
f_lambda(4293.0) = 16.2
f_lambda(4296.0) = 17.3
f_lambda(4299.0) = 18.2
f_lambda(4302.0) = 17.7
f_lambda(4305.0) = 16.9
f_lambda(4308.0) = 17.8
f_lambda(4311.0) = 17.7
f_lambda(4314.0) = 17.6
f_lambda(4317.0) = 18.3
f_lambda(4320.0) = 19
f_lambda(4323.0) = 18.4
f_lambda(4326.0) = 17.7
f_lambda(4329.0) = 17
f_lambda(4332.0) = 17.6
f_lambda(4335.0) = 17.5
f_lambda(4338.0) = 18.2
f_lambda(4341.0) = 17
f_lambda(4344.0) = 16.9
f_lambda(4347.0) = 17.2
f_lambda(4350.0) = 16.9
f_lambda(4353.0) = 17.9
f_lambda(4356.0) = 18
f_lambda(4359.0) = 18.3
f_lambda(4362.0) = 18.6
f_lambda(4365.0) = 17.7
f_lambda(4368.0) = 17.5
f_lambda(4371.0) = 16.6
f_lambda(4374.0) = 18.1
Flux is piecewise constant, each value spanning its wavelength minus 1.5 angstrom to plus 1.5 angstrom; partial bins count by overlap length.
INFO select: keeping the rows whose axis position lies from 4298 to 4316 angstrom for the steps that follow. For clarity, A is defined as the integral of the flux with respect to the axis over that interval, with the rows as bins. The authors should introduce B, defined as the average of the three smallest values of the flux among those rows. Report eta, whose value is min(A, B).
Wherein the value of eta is 17.4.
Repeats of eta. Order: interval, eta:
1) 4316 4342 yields 17.2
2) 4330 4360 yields 16.9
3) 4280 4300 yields 16.6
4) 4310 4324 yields 17.9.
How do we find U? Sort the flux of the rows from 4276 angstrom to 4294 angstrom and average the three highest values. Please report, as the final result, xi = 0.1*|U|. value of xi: 1.70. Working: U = 17.0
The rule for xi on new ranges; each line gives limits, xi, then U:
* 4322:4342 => 1.81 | 18.1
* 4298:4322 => 1.85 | 18.5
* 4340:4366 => 1.83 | 18.3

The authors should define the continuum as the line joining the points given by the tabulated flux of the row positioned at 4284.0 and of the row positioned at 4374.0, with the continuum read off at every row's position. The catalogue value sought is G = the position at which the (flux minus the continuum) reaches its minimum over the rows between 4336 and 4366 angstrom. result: 4350.0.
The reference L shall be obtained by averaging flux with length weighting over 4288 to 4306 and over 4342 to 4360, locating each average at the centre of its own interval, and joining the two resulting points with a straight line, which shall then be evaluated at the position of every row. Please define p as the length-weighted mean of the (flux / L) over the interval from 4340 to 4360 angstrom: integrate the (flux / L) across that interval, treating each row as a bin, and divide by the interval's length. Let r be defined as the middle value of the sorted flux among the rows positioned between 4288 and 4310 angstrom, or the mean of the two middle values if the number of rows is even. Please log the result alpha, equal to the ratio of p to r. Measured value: 0.0577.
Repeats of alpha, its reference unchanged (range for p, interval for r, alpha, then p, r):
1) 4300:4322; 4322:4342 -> 0.0589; 1.04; 17.6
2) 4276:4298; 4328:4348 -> 0.0571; 0.98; 17.2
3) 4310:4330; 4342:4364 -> 0.0580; 1.04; 17.9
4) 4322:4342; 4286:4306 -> 0.0589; 1.01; 17.2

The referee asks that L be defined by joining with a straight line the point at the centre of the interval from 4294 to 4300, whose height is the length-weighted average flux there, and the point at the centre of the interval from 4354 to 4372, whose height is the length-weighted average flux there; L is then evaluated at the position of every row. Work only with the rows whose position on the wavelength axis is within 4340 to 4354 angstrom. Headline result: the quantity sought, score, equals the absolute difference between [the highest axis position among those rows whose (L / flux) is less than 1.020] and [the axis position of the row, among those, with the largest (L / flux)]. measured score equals 3 angstrom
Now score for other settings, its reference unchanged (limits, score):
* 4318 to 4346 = 6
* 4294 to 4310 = 3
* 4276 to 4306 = 9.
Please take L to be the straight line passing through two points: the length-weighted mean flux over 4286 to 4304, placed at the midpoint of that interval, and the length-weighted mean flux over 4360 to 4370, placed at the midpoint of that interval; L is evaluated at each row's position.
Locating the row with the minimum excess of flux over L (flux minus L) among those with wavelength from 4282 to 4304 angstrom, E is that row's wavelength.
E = 4293.0 angstrom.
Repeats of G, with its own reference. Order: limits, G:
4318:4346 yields 4344.0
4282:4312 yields 4293.0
